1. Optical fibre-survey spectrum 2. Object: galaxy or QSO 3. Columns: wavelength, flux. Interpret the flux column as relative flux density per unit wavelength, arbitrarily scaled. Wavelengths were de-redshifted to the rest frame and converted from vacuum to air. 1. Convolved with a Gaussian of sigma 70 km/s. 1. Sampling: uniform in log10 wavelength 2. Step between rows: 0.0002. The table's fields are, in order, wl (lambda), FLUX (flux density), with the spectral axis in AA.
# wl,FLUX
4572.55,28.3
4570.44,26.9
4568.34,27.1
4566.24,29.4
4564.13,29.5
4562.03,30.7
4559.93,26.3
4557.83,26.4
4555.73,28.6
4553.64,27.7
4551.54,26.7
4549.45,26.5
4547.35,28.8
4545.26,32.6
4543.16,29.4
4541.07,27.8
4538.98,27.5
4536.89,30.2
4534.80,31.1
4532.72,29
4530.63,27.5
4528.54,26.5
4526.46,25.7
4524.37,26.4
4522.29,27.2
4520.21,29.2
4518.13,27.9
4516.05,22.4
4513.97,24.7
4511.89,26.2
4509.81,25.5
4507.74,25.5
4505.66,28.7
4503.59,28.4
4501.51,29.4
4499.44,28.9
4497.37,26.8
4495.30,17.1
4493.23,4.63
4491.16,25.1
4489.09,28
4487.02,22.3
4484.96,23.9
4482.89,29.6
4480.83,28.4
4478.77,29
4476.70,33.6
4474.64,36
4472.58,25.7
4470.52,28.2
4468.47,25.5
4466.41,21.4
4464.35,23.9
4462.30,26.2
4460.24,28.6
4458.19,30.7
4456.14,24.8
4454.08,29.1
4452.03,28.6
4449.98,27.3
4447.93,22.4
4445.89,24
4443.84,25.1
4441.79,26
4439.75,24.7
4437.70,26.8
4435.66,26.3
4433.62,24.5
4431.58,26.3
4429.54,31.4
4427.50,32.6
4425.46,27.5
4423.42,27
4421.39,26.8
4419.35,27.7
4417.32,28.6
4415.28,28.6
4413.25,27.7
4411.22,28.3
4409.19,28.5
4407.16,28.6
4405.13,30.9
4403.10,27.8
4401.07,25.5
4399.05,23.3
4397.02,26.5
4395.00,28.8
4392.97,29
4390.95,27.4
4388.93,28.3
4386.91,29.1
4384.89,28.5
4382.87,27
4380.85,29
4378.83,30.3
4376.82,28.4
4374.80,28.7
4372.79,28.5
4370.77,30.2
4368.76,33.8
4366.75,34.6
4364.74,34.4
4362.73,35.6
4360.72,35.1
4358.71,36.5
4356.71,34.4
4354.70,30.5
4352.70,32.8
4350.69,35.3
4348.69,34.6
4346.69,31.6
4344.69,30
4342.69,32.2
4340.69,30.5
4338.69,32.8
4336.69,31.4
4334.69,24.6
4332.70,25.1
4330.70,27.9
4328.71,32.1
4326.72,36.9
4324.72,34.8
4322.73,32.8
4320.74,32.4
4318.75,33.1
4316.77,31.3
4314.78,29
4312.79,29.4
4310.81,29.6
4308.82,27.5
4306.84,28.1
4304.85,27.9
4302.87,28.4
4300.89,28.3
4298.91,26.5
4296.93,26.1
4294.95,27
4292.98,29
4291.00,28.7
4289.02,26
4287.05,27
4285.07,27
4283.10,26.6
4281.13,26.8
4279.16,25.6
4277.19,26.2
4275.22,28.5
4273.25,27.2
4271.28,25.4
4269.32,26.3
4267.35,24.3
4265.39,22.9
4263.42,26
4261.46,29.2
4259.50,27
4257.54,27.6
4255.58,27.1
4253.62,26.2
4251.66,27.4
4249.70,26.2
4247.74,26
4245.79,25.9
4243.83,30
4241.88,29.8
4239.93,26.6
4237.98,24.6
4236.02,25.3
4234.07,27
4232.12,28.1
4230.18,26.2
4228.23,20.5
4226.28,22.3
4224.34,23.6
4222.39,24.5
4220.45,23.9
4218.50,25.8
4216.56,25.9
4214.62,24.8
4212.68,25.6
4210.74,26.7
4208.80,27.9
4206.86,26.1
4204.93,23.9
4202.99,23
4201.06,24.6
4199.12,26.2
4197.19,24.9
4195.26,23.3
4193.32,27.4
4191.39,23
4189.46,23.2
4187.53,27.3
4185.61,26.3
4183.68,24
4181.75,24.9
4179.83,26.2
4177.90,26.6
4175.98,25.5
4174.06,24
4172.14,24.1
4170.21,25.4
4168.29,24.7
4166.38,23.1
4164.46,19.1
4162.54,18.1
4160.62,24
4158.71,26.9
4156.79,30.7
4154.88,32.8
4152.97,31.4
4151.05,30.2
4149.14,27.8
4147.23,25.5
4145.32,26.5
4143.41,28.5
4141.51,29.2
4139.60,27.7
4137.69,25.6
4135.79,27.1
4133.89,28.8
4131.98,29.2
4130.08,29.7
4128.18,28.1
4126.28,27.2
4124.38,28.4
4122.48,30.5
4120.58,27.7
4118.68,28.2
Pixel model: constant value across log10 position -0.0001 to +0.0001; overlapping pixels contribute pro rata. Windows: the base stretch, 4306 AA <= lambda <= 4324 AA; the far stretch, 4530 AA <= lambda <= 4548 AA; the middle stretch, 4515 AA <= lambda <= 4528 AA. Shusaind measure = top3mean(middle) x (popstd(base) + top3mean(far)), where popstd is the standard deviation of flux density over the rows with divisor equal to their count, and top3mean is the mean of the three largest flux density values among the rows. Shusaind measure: 935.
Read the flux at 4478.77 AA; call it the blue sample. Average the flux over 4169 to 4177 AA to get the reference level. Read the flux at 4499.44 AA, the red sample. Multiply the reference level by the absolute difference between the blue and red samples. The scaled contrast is 2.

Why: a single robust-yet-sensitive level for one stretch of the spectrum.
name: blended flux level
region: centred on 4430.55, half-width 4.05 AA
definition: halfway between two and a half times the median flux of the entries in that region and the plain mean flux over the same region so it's 50.4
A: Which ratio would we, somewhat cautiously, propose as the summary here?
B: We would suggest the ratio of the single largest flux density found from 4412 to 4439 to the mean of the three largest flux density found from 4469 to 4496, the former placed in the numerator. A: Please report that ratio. 0.99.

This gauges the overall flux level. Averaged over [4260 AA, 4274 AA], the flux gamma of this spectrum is 25.9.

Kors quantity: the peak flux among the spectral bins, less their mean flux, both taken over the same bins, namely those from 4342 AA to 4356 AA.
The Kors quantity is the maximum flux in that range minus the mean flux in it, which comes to 3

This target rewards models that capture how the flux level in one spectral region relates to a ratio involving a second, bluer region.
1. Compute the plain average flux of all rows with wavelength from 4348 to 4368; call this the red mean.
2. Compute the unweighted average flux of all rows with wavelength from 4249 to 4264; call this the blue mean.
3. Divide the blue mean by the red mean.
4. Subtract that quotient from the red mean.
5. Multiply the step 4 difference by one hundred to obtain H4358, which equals 3359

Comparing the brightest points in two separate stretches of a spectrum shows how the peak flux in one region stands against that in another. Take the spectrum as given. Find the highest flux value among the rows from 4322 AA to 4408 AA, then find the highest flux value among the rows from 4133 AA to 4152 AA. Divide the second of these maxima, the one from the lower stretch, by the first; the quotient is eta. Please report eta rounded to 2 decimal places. 0.82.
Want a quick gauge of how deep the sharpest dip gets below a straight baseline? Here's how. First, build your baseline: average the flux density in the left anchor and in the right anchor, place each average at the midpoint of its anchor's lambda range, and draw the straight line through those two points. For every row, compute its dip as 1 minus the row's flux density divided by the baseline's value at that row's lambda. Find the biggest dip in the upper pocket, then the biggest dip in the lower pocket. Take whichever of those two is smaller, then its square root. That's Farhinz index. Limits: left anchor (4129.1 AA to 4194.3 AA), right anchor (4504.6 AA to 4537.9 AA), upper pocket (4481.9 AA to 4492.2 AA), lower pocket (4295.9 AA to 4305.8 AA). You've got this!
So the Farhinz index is 0.14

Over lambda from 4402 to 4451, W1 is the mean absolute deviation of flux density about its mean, 1.71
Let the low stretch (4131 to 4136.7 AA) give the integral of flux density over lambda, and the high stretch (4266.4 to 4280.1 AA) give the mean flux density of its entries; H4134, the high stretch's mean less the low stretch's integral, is -136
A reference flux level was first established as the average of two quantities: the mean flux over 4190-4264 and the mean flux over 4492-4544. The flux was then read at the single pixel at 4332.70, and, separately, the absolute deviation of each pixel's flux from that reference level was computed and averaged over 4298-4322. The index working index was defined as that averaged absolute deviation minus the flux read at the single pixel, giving -22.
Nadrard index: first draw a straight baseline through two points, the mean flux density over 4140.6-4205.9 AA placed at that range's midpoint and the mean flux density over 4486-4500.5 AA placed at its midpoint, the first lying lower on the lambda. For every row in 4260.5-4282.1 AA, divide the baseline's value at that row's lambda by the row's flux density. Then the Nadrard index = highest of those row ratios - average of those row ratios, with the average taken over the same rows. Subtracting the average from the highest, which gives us 0.13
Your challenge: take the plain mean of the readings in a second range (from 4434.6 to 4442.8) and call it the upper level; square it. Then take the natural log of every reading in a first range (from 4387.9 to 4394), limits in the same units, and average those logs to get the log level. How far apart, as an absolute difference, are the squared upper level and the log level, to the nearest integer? 670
